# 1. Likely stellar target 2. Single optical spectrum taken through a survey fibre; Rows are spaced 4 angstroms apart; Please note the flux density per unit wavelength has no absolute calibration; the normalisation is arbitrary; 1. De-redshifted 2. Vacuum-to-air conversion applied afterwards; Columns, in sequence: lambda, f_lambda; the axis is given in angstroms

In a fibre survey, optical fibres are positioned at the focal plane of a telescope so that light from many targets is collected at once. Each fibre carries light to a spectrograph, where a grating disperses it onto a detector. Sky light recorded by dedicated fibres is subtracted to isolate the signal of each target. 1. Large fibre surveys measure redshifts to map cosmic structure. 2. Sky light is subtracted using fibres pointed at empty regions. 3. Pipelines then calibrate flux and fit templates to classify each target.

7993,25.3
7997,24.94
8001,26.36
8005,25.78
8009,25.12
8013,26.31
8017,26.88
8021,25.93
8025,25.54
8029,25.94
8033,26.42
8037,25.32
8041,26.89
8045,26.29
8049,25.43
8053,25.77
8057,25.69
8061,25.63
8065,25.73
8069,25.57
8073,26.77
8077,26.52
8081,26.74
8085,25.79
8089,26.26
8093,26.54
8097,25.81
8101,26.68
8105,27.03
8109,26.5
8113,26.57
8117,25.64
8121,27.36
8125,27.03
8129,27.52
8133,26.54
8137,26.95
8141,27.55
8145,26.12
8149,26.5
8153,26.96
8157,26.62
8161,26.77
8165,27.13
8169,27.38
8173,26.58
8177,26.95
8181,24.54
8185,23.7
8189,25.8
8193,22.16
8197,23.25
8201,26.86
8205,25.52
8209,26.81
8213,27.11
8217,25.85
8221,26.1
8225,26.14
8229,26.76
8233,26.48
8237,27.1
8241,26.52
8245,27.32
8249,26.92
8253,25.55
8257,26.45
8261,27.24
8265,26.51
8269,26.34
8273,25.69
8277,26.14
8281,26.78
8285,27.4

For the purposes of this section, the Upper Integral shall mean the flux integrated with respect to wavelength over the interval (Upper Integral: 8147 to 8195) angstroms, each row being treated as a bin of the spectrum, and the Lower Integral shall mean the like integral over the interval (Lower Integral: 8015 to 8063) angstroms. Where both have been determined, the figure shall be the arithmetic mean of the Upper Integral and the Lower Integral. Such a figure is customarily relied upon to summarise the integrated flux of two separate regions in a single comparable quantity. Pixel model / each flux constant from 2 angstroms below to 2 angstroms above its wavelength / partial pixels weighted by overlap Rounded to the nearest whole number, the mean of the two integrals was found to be 1246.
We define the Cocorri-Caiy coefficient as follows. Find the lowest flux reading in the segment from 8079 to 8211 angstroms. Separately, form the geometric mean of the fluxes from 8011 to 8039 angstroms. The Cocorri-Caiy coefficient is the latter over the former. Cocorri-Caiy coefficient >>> 1.18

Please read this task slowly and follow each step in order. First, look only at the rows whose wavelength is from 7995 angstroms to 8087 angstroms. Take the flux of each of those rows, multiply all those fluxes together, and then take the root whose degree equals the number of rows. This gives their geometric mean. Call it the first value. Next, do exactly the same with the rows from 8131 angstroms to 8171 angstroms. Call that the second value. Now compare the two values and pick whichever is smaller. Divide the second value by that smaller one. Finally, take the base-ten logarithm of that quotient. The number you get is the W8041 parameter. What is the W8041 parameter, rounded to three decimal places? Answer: 0.015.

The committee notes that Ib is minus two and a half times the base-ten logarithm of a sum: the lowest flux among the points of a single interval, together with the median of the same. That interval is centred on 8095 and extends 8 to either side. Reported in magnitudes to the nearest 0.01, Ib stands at -4.29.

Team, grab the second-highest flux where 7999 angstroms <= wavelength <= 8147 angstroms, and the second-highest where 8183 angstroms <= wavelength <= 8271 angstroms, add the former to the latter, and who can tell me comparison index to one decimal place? 54.8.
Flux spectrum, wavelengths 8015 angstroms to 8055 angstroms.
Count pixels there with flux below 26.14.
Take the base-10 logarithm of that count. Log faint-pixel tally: 0.8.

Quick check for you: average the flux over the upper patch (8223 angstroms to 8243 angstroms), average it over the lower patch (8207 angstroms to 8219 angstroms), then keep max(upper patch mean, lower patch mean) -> 26.6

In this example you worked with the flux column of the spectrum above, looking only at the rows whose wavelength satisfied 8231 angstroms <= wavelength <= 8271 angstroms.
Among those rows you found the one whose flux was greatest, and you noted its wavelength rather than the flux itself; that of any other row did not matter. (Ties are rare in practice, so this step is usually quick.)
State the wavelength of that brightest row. 8245 angstroms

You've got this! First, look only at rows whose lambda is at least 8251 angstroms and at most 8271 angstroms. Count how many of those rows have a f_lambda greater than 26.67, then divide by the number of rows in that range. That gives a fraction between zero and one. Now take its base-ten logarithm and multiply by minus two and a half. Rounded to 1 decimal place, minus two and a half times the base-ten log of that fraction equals 1.7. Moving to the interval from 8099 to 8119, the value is 1.0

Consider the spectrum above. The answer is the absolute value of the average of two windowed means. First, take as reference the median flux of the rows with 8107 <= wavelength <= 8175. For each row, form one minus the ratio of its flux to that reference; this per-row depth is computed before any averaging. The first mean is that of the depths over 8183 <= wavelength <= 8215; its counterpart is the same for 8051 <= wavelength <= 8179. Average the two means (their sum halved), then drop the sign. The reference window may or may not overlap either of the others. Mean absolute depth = 0.035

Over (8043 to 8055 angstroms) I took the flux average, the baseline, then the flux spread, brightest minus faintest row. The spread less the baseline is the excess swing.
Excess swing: -25.0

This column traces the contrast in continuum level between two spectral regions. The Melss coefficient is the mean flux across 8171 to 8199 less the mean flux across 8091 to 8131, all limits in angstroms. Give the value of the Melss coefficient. -2.0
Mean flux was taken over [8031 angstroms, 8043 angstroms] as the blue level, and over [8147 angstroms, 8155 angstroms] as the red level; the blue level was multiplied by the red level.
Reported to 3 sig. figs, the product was 701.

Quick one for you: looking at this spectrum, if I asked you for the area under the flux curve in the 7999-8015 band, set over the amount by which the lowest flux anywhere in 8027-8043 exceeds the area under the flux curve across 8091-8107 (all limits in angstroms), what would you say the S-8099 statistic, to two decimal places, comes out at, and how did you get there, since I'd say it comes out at -1.04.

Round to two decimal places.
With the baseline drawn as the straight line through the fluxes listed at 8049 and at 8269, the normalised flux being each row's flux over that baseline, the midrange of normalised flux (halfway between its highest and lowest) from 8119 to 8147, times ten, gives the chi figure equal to 10.40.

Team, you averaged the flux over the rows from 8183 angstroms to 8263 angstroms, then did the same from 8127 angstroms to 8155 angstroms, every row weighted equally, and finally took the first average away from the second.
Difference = 0.90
